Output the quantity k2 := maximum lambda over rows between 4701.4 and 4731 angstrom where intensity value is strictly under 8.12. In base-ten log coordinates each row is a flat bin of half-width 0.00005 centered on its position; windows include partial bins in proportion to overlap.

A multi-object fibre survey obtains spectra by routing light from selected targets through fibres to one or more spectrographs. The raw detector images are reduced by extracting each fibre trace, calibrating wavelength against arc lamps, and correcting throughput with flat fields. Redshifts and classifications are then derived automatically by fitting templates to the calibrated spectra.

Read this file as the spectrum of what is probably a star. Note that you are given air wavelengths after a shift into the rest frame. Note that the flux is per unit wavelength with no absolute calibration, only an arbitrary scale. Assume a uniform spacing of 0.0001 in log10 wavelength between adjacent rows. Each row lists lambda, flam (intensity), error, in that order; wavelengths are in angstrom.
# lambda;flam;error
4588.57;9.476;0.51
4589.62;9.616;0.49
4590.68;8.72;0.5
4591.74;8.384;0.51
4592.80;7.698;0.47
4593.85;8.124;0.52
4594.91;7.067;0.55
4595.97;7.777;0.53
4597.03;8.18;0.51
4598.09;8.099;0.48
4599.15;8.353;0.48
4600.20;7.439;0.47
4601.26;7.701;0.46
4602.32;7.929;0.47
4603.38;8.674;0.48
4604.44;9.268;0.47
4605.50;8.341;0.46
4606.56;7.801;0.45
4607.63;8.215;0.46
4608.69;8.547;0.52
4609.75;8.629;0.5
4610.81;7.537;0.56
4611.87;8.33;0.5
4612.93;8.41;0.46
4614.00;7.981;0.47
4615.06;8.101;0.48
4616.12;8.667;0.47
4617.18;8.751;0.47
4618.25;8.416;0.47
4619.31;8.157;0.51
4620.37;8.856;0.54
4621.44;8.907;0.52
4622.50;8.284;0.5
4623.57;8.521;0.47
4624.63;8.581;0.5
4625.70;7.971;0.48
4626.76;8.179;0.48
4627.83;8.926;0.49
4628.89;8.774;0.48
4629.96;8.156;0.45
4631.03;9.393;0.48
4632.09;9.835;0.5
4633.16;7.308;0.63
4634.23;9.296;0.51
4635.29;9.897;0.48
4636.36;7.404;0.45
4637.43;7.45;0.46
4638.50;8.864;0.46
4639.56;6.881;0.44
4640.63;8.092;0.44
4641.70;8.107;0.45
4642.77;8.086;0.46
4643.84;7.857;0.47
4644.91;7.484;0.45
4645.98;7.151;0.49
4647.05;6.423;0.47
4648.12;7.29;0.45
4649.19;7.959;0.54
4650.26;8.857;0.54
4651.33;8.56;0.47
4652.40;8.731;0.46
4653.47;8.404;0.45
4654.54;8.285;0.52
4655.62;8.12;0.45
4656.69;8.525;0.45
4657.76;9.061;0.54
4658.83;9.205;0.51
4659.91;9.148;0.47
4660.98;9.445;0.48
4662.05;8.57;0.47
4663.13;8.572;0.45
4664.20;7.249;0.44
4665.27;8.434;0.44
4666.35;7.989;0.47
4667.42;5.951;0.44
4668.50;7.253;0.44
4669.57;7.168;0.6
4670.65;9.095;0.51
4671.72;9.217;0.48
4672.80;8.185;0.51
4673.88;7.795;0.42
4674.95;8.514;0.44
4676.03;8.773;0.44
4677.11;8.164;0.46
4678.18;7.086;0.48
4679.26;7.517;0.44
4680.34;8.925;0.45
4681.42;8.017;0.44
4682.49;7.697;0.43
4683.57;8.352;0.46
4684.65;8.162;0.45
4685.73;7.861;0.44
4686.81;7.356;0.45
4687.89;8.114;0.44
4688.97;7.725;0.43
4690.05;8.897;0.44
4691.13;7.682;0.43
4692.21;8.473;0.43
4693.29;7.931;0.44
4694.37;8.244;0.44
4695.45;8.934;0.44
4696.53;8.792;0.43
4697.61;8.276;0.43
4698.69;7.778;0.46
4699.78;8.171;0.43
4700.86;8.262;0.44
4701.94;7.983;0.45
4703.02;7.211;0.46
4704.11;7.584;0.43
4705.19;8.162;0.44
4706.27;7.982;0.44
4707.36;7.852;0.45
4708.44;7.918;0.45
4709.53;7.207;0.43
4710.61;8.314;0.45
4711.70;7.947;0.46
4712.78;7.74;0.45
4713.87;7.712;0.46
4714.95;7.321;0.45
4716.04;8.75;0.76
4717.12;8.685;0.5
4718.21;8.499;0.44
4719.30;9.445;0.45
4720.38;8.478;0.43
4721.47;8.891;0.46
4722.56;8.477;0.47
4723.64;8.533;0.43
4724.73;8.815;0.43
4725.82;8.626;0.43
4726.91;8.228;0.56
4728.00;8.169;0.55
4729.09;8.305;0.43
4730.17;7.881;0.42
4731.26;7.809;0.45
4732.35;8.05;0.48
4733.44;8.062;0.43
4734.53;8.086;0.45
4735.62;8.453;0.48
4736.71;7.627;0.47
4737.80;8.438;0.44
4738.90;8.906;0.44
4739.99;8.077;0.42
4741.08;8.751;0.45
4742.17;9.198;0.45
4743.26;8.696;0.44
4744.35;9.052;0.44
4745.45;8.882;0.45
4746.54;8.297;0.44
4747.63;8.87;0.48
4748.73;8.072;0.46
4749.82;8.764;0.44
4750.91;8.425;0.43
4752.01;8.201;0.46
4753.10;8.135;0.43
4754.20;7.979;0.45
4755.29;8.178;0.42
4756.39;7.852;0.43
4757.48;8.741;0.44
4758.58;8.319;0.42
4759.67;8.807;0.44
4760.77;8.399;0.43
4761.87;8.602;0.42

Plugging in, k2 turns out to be 4730.17 angstrom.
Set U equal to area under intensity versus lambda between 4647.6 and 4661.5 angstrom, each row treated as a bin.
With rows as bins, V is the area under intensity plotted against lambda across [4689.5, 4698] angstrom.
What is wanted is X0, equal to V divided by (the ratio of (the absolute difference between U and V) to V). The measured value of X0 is 107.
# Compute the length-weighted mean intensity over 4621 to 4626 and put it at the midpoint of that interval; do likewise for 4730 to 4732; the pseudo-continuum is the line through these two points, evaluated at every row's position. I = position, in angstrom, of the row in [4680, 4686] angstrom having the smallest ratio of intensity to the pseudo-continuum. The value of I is 4682.49 angstrom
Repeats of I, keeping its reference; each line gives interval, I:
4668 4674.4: 4669.57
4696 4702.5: 4698.69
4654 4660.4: 4655.62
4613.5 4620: 4614.00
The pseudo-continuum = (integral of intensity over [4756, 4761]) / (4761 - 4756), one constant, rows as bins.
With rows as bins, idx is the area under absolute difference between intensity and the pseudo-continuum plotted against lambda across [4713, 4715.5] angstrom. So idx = 2.25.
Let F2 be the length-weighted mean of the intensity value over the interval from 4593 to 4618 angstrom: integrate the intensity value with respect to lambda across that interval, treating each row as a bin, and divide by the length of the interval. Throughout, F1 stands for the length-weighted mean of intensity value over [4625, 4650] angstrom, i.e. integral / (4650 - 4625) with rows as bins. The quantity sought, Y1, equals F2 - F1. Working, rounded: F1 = 8.13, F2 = 8.17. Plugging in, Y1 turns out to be 0.04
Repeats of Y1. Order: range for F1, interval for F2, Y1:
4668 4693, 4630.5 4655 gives 0.07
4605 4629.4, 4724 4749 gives 0.02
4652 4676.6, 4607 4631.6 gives 0.12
